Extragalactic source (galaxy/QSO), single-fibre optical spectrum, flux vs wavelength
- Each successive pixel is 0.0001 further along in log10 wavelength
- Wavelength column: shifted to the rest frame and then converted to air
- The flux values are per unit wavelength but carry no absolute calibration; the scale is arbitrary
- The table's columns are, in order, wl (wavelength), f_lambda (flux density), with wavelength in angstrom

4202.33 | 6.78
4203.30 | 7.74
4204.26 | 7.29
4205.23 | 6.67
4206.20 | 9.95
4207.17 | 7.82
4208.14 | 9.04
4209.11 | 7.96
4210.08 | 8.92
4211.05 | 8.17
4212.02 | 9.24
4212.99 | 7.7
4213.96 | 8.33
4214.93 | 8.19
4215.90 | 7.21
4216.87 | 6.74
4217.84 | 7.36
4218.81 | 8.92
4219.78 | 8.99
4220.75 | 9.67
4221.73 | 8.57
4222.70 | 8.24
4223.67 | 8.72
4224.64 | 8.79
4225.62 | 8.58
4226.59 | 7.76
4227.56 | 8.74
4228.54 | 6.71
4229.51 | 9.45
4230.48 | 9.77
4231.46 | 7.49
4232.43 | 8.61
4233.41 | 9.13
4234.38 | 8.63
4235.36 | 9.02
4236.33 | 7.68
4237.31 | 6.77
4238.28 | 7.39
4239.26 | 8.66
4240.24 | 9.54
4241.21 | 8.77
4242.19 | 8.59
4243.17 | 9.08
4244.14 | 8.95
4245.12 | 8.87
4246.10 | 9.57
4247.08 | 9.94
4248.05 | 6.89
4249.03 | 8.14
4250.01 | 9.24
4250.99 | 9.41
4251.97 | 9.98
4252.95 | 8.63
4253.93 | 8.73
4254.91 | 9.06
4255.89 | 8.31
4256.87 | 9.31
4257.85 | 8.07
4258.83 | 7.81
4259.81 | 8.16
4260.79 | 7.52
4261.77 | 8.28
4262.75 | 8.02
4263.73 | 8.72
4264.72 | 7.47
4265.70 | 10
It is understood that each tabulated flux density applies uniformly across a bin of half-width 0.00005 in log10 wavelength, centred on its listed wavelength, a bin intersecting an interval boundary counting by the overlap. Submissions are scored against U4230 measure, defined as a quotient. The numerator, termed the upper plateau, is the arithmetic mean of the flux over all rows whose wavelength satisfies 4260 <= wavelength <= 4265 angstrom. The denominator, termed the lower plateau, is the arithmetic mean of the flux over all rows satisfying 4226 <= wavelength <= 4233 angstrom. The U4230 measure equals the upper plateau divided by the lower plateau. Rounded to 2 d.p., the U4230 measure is 0.96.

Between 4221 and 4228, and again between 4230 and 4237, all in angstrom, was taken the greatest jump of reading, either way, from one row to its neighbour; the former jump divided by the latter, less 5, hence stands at -4.6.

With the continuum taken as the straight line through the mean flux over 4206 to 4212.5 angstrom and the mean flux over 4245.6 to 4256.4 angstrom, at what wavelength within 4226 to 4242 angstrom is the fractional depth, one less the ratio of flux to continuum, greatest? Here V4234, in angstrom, 4228.54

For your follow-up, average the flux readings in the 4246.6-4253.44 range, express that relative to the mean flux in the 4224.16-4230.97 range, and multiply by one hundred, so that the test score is 104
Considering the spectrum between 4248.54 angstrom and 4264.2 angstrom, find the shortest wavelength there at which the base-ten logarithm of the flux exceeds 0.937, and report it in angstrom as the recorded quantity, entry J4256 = 4250.01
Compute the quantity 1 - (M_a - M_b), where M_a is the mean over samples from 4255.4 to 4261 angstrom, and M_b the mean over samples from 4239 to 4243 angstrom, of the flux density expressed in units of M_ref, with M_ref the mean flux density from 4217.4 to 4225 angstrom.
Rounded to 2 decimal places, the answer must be 1.08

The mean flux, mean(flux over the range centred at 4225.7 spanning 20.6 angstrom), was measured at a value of 8.43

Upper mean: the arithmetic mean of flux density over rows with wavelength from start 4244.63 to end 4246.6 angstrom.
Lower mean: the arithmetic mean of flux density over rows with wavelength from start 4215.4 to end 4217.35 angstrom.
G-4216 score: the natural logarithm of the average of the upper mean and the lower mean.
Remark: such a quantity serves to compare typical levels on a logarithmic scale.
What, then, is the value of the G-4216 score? 2.09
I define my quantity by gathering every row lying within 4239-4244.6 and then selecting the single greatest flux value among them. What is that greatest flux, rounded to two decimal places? 9.54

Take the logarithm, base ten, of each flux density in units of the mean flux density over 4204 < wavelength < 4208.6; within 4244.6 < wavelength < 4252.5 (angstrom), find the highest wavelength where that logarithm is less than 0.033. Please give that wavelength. 4249.03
